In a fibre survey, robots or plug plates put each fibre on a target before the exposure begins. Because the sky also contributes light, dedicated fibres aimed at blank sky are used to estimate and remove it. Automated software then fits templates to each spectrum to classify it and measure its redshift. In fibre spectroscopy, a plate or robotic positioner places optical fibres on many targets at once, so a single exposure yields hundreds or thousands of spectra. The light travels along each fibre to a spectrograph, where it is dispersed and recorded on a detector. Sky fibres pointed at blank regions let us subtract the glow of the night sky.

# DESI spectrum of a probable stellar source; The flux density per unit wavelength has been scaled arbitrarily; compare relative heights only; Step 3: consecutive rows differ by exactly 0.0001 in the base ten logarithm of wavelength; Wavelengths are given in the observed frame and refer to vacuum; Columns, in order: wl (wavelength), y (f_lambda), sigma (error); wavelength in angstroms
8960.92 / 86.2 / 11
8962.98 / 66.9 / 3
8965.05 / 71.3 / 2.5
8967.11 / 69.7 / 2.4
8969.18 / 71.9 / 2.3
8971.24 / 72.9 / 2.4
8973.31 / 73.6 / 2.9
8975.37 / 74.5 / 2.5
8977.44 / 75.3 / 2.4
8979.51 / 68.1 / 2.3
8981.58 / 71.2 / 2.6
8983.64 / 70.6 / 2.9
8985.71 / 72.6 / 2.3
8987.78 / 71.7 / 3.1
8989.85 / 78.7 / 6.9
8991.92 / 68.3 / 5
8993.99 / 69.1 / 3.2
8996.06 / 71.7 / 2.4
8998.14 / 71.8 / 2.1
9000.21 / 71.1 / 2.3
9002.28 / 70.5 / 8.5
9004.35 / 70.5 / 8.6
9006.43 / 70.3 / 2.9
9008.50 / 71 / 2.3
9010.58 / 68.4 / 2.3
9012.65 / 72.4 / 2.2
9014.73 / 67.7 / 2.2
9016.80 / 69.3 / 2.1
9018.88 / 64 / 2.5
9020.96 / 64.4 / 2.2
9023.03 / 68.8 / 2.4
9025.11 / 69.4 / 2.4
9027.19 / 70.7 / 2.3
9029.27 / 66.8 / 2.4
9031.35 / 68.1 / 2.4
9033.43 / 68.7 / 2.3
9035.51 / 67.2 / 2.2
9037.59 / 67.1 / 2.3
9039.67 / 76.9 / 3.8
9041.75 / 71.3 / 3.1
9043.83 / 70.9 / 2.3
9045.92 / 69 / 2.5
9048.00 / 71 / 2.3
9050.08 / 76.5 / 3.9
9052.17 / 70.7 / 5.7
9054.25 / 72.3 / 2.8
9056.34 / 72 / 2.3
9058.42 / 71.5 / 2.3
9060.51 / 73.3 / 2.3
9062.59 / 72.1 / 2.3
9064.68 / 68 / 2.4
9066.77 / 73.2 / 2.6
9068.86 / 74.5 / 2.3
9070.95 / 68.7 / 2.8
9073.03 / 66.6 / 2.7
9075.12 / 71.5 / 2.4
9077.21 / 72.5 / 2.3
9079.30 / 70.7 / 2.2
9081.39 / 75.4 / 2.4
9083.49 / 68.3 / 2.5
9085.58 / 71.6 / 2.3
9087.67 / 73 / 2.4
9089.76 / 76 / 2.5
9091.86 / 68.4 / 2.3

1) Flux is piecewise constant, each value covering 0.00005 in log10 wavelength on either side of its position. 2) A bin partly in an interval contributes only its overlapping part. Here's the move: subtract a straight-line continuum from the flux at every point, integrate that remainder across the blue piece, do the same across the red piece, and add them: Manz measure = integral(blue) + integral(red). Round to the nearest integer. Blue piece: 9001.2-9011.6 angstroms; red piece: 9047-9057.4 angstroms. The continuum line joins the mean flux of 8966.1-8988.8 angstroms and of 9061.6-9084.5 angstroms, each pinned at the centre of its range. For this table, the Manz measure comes -3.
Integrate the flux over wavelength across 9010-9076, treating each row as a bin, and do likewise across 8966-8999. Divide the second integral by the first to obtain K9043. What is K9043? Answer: 0.51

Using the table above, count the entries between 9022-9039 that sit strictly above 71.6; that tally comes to 0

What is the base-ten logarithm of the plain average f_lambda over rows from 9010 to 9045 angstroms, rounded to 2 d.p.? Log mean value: 1.84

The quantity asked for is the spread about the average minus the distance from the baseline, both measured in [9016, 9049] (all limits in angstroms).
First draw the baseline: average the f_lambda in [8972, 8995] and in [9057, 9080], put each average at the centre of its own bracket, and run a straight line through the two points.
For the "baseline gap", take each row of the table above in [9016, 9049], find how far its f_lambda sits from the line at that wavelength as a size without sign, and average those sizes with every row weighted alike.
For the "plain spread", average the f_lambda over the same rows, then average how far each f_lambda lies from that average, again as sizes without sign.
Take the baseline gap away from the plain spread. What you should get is -1.2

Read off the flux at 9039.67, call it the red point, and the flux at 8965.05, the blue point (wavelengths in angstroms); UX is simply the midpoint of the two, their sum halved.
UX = 74.1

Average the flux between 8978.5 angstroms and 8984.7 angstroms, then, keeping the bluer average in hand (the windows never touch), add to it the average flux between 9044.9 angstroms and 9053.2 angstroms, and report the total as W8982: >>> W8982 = 142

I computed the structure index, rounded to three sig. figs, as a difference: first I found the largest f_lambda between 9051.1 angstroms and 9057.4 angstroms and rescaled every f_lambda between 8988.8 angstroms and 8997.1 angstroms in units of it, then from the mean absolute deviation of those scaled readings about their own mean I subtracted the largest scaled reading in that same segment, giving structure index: -1.04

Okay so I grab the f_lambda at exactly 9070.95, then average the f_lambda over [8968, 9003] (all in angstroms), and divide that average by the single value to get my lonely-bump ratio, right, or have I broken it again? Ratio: 1.05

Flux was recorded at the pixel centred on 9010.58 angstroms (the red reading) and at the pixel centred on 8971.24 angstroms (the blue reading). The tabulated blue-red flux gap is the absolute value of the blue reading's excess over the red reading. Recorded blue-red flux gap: 4.5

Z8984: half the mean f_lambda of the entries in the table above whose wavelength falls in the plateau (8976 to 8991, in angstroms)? 36.3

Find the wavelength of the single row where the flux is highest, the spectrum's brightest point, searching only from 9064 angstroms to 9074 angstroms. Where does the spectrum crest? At 9068.86 angstroms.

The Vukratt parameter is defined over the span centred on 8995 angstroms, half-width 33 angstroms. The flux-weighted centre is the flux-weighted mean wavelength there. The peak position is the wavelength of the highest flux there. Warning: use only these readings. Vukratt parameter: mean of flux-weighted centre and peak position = 8992.3 angstroms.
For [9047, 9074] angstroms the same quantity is 9055.2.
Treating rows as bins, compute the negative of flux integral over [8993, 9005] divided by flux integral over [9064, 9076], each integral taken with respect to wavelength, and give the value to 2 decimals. -1.00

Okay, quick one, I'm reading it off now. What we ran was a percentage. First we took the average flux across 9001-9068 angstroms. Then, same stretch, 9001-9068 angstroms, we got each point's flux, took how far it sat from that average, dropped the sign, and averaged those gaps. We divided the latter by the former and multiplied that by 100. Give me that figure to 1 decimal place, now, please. 3.1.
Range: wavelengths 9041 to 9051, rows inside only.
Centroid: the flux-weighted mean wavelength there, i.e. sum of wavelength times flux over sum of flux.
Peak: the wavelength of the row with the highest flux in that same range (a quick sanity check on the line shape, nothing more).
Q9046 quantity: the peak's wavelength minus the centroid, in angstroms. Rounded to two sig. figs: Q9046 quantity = 4.1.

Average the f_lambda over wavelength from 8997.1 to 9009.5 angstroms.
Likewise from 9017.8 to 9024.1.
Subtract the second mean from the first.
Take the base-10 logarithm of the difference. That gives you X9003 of 0.71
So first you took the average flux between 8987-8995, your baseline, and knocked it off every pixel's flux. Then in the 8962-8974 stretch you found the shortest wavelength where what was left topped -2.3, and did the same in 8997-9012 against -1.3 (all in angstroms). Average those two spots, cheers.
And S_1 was 8981.6 angstroms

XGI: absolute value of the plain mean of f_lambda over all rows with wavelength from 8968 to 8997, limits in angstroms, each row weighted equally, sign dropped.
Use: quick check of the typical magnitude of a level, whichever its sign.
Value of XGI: 72.2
